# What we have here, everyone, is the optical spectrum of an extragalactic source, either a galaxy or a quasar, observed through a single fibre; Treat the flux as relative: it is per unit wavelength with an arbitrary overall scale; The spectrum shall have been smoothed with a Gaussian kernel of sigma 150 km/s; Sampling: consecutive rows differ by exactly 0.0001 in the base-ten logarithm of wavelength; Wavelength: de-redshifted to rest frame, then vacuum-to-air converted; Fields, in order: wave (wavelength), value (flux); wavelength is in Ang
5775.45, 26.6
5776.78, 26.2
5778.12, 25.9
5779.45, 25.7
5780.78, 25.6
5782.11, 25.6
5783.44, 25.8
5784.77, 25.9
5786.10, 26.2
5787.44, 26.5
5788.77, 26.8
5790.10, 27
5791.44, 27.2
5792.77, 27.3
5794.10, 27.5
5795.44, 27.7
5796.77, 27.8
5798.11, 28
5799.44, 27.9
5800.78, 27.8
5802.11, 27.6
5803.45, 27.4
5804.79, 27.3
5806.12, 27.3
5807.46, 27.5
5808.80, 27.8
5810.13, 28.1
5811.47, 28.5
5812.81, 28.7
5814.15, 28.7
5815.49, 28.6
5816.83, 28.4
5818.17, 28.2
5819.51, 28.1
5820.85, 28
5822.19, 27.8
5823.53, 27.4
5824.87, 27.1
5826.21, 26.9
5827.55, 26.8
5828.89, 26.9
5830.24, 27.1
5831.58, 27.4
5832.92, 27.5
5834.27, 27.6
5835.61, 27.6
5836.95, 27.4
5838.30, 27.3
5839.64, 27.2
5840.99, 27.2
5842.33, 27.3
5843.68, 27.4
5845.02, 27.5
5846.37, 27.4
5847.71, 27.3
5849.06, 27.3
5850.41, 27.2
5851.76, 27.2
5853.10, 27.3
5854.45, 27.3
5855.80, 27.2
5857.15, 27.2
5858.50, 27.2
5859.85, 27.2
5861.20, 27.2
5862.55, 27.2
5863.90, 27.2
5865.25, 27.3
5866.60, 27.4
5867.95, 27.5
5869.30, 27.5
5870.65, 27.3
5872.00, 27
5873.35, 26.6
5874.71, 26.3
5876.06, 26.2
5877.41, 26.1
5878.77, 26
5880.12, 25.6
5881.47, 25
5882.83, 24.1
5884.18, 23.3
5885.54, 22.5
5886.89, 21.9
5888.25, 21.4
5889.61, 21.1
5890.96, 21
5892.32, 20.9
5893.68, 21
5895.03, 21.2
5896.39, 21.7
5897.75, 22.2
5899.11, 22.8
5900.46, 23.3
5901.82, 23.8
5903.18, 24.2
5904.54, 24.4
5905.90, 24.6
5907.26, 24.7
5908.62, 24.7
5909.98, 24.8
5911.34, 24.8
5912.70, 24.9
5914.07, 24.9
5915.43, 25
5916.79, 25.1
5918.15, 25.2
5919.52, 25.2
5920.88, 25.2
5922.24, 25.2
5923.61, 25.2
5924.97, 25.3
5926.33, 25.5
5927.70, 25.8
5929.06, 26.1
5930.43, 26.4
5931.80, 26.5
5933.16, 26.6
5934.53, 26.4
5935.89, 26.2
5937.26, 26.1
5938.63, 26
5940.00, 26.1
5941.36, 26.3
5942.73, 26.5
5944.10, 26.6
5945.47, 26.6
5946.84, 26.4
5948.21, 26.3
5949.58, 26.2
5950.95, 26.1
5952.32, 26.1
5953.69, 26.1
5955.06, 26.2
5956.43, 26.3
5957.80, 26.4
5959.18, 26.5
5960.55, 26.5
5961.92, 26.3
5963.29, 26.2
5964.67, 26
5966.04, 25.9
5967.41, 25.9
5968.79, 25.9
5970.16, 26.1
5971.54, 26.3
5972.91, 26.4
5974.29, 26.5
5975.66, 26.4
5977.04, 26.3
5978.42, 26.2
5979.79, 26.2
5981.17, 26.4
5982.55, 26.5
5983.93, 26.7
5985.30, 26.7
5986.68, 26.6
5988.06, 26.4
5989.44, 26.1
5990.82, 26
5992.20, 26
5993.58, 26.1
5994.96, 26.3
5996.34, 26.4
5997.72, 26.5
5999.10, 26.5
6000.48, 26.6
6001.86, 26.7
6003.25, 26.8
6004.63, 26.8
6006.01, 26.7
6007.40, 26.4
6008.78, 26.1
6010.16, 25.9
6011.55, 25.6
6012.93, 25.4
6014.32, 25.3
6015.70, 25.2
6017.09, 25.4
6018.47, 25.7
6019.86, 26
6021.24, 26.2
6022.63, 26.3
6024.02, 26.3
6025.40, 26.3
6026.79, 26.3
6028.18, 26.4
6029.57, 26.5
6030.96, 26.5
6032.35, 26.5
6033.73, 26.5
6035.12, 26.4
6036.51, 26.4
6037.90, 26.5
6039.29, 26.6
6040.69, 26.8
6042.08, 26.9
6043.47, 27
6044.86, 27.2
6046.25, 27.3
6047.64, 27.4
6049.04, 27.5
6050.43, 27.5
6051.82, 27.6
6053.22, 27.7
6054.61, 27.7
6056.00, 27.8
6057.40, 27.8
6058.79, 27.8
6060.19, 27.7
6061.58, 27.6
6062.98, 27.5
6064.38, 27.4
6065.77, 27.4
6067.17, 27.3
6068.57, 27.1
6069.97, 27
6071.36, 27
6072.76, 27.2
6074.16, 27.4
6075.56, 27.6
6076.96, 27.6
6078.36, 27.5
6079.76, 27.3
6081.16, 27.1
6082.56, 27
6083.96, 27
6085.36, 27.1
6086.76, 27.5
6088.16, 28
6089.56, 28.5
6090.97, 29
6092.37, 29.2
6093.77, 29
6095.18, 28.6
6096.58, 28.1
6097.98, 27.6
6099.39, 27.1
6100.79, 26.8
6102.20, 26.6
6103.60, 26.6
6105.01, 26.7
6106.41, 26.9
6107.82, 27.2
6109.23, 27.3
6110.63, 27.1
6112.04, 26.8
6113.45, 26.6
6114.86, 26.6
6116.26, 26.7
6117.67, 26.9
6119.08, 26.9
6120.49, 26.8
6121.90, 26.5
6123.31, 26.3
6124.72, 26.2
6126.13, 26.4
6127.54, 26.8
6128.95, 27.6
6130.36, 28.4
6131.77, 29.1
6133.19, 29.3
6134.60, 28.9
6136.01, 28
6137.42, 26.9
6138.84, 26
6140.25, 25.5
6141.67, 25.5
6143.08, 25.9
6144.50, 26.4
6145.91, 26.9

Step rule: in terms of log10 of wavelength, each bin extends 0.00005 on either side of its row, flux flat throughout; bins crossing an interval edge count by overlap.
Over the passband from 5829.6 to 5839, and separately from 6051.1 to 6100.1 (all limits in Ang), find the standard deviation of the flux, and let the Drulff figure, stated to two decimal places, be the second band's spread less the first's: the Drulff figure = 0.41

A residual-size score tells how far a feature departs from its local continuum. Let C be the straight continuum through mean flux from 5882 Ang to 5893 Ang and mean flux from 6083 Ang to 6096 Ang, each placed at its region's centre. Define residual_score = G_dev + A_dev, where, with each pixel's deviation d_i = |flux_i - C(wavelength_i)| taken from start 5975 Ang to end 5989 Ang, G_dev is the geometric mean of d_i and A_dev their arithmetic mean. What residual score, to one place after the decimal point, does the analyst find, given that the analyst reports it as 3.0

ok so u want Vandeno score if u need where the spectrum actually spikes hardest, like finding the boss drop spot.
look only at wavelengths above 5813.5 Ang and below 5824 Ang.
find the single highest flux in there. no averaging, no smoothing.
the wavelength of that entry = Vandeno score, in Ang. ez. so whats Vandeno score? 5814.15 Ang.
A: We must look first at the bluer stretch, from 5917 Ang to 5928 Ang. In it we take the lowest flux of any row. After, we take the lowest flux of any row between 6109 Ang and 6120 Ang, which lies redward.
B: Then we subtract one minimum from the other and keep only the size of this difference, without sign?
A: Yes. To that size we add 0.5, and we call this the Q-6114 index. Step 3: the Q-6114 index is 1.90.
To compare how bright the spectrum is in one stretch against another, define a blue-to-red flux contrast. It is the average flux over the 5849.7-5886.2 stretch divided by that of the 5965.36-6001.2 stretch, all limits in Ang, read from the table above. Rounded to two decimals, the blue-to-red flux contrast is 1.01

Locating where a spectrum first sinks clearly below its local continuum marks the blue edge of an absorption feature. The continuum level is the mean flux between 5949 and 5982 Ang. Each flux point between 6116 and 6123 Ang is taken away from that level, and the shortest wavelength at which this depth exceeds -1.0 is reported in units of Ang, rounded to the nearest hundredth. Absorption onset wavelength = 6116.26 Ang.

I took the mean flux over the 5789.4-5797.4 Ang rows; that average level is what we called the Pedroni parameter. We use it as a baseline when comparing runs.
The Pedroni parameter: 27.4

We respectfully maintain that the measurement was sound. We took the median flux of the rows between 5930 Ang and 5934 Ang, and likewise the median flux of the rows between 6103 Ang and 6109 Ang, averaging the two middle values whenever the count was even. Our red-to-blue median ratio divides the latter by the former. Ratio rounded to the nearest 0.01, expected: 1.01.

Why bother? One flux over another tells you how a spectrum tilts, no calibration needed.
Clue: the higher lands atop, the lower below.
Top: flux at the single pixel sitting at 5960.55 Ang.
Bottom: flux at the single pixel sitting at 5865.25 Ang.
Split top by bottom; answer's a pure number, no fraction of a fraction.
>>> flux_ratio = 0.97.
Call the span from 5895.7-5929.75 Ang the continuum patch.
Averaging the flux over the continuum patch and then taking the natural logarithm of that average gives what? 3.20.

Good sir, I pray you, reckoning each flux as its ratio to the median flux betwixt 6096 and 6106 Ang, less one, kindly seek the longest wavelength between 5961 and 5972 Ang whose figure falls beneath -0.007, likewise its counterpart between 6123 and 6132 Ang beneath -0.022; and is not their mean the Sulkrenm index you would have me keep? 6048.1 Ang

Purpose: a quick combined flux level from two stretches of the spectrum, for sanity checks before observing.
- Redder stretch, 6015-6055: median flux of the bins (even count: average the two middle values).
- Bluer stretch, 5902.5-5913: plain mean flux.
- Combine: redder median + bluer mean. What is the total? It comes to 51.1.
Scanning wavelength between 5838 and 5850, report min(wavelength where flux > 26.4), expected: 5838.30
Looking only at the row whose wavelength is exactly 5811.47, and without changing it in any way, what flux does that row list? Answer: 28.5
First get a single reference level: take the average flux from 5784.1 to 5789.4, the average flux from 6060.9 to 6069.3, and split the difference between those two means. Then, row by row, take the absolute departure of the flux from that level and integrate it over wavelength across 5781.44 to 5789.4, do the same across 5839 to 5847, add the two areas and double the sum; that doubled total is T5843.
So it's 19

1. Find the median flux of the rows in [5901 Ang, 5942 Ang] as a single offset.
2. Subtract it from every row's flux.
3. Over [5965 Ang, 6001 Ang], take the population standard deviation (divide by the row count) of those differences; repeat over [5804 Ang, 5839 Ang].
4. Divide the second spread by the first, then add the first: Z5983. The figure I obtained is 2.6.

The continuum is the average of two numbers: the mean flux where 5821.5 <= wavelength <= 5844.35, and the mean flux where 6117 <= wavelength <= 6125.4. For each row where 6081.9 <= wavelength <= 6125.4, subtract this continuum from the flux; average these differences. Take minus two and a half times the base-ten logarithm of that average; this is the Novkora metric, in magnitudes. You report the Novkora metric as 1.2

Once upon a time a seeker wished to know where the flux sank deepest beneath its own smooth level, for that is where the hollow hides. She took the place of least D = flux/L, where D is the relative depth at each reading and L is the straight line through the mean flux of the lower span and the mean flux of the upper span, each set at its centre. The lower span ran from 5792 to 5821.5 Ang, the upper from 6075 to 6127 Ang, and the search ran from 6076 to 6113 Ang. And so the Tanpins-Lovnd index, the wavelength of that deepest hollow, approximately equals 6102.20 Ang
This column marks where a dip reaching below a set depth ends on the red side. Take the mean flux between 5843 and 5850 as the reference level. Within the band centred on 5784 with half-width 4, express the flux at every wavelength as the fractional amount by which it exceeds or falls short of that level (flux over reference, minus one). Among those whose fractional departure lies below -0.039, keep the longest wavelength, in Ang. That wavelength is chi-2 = 5786.10 Ang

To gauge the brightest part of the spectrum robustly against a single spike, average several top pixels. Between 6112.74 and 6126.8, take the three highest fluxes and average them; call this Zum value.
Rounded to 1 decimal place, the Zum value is 26.9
